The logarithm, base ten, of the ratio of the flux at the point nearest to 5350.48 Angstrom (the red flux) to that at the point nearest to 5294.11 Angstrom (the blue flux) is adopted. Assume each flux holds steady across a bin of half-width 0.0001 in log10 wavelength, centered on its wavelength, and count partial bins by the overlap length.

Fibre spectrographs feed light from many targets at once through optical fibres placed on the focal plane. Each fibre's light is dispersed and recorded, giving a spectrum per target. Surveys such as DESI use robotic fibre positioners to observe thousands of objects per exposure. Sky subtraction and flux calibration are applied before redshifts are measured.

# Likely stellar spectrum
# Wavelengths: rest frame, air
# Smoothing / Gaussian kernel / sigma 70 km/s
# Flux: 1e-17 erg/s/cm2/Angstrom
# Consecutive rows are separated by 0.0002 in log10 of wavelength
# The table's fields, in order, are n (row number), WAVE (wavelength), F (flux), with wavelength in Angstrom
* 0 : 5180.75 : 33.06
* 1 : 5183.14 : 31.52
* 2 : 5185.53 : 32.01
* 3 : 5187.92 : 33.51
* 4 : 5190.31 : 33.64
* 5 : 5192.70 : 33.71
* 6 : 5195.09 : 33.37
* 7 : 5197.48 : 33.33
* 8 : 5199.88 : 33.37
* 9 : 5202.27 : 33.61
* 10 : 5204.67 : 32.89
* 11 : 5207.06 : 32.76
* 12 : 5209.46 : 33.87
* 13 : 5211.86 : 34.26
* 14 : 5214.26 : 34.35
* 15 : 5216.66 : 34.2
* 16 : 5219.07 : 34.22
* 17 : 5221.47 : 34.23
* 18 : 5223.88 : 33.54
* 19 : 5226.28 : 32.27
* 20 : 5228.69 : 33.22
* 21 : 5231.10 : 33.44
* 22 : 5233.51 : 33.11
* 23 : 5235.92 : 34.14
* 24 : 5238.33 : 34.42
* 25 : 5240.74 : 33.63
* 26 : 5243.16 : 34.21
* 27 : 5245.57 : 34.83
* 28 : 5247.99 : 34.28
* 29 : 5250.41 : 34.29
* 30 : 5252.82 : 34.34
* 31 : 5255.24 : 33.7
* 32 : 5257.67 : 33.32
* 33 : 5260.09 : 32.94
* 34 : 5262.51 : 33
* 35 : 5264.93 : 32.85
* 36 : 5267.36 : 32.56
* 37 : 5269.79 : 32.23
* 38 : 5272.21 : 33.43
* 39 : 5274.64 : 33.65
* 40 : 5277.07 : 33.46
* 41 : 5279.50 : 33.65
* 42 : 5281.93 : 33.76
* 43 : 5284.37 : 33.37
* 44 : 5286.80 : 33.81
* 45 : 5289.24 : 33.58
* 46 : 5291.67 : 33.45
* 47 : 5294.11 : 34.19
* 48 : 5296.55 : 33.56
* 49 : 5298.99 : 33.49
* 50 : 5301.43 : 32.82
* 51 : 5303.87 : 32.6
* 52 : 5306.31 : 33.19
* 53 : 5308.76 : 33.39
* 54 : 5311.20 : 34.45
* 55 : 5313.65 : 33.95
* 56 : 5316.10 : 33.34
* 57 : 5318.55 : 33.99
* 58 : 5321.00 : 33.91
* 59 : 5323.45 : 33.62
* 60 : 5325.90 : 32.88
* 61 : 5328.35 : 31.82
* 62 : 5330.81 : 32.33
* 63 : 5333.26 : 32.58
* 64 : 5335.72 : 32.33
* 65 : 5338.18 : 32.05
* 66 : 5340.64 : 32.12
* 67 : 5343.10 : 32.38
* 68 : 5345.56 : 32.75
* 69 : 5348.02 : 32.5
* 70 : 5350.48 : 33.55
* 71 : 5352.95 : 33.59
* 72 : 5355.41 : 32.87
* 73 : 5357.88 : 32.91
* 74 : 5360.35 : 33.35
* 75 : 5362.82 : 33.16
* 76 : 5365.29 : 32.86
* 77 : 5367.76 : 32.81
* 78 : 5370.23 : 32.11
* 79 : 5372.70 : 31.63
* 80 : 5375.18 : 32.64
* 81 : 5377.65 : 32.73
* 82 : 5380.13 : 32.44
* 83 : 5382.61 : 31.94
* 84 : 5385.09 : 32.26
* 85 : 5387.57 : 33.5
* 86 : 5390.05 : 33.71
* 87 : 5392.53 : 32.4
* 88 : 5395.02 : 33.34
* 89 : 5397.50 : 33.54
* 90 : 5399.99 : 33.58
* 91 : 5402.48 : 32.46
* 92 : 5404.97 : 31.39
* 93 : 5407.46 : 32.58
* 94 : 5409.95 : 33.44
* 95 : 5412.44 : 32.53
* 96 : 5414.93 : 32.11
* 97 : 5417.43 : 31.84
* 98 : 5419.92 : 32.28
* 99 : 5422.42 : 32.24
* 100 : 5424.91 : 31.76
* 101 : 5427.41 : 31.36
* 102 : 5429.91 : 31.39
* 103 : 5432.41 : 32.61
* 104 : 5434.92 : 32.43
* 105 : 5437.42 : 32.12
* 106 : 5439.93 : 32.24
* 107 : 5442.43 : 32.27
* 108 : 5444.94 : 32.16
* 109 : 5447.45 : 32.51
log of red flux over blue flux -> -0.008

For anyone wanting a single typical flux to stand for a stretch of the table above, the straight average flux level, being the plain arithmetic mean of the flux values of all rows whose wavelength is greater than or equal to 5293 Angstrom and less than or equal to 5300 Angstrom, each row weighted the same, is 33.7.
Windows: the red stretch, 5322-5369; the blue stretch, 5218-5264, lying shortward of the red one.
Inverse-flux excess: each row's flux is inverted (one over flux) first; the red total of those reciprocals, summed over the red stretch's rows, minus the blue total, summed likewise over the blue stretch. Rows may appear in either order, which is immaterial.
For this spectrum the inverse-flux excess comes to 0.017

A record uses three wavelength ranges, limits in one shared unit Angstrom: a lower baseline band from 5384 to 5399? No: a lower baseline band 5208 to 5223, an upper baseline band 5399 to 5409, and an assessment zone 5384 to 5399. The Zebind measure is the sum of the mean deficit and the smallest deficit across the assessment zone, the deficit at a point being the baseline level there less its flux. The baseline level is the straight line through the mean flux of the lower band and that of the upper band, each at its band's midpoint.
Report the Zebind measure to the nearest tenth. -1.6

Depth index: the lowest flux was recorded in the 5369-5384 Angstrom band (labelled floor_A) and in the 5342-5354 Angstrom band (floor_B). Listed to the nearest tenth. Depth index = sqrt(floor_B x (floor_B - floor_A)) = 4.9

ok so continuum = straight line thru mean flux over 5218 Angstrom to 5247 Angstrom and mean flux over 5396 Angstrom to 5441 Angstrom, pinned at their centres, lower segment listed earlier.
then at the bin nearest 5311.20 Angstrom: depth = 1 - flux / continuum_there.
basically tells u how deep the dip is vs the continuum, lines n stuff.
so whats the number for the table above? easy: -0.039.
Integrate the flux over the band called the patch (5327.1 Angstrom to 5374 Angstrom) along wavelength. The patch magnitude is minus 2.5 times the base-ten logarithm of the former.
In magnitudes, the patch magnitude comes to -7.96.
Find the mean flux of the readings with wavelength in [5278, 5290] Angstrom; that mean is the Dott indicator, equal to 33.6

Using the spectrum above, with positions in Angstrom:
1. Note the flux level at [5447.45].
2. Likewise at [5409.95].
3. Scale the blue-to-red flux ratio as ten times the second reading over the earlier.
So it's 10.3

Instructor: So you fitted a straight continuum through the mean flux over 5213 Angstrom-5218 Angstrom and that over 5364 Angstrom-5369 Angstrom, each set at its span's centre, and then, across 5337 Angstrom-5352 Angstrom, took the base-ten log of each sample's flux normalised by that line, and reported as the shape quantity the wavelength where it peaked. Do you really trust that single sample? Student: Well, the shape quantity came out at 5350.48 Angstrom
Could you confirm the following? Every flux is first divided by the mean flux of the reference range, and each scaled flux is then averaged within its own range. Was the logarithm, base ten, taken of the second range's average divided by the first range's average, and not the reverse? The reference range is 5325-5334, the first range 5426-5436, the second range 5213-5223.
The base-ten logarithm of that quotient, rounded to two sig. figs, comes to 0.030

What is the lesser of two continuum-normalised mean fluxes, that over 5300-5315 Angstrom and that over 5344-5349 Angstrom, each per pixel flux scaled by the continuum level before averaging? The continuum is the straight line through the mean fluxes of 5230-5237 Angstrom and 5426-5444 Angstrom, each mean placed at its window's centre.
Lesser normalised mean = 1.00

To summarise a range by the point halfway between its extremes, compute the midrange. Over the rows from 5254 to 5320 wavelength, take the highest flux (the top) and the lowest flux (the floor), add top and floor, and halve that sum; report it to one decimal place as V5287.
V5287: 33.3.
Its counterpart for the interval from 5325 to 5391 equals 32.7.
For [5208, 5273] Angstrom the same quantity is 33.5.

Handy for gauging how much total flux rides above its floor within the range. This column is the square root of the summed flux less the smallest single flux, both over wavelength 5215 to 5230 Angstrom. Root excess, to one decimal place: 13.0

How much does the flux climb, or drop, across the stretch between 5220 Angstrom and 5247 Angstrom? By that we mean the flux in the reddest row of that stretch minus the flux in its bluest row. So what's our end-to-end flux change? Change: 0.6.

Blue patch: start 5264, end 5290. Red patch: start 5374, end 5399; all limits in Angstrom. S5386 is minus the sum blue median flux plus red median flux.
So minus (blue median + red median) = -66.1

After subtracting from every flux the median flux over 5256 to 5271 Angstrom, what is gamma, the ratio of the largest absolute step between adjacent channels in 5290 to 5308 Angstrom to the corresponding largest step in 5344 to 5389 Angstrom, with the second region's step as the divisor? 0.6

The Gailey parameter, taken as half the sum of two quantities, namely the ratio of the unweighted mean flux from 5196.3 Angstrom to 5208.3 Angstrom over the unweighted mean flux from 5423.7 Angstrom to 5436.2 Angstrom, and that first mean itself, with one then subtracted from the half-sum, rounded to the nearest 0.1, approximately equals 16.1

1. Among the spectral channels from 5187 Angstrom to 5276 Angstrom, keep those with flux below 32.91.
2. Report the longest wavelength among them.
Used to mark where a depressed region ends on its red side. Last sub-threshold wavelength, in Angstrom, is 5269.79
